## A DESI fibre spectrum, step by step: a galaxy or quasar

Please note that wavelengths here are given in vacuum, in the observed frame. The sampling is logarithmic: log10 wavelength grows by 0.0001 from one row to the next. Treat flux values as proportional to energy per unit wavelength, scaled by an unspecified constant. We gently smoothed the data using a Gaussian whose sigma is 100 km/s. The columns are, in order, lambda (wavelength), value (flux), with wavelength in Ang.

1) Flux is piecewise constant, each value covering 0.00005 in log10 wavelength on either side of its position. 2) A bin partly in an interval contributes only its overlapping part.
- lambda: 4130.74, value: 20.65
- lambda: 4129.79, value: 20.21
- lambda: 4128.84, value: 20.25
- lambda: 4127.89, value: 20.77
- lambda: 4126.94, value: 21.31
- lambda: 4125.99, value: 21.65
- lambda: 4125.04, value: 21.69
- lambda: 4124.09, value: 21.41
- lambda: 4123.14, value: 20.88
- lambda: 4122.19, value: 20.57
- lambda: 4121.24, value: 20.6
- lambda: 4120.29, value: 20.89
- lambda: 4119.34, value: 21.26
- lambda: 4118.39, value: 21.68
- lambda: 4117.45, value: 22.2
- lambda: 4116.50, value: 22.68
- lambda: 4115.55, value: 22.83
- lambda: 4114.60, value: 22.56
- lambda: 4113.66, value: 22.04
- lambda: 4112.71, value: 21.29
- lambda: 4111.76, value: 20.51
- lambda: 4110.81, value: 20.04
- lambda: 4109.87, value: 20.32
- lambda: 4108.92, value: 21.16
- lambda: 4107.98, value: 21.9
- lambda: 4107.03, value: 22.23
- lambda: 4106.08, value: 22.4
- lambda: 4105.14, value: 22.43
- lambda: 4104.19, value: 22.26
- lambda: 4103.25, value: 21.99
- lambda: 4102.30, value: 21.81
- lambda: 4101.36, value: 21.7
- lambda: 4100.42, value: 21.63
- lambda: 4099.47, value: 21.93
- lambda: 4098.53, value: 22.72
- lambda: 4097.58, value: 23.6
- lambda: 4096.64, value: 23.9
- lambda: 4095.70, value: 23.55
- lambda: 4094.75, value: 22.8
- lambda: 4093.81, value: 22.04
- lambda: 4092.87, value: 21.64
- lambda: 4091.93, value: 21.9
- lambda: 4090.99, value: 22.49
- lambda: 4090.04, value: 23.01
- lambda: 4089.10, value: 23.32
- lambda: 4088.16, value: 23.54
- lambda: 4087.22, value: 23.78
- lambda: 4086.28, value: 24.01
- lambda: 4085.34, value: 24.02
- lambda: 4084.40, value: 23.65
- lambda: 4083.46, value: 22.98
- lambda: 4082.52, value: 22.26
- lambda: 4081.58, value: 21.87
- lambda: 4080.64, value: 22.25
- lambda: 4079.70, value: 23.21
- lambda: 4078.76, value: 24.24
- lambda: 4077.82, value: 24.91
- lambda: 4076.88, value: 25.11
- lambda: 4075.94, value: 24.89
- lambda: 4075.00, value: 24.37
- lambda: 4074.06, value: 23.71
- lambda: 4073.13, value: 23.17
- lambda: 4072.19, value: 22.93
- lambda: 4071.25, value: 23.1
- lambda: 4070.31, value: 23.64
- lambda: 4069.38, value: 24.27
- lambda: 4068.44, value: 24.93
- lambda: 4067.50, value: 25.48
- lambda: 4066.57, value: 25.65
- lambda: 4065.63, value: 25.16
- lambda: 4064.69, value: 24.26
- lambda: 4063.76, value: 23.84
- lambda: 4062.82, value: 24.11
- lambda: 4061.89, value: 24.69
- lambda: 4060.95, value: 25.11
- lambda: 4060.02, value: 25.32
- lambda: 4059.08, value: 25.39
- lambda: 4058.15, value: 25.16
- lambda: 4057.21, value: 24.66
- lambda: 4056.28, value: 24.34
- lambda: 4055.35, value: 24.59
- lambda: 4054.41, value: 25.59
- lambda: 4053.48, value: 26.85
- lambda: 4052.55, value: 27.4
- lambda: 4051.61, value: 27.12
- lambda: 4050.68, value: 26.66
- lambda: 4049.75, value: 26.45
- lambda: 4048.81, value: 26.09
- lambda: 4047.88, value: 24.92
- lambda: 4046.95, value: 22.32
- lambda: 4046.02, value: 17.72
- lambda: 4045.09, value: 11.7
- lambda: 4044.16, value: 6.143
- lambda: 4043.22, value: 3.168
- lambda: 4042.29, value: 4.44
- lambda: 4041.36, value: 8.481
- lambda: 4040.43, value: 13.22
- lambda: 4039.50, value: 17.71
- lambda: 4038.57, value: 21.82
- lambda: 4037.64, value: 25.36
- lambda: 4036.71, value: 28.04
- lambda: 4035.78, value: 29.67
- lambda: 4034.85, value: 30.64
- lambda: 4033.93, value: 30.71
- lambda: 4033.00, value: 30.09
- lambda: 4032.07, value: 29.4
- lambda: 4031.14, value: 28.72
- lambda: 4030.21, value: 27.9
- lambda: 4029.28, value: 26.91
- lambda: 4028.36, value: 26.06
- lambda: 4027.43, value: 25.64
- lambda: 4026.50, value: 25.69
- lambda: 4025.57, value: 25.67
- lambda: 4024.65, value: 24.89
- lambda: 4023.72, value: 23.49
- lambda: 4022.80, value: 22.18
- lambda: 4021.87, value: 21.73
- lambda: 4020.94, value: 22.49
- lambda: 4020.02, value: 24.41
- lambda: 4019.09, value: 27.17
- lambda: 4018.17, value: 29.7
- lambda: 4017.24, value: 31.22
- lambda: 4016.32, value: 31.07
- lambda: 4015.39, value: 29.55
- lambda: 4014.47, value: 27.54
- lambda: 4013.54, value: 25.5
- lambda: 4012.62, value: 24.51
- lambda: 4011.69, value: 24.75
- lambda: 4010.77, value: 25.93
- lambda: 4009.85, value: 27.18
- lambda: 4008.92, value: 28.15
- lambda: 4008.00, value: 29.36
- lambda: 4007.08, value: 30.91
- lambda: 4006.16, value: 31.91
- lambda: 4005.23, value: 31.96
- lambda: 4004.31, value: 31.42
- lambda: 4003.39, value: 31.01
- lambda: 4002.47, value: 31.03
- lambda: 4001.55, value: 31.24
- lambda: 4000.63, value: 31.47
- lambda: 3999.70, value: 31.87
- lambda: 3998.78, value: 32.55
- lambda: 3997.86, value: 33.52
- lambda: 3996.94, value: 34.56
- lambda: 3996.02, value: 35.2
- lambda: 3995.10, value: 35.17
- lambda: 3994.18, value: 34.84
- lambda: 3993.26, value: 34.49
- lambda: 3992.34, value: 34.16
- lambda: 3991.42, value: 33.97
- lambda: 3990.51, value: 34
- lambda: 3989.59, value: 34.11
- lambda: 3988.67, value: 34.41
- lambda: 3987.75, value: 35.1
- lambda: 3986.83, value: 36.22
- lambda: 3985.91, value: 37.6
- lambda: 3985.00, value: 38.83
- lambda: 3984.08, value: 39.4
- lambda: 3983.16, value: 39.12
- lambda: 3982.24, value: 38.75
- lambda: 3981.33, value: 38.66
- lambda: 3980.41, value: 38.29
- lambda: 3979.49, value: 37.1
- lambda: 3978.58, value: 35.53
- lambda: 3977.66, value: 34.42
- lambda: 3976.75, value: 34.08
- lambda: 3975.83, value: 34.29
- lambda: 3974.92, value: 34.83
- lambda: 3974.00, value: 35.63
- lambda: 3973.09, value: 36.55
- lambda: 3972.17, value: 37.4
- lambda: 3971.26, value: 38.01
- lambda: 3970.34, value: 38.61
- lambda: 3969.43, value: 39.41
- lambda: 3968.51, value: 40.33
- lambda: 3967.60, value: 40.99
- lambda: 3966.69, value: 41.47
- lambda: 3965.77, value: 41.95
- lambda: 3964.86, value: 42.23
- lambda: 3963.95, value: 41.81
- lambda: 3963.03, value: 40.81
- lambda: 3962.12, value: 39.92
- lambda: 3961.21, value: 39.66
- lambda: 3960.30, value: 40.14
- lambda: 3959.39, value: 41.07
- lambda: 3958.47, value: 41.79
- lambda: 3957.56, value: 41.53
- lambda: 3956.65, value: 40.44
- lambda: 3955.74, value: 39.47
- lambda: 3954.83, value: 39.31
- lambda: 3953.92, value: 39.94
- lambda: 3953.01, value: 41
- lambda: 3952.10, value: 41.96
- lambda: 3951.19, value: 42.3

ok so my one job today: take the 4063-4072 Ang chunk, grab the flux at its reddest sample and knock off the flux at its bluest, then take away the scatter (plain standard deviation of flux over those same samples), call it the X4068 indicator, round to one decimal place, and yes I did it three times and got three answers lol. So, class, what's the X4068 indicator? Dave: -1.6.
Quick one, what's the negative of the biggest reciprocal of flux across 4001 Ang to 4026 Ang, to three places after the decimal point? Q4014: -0.046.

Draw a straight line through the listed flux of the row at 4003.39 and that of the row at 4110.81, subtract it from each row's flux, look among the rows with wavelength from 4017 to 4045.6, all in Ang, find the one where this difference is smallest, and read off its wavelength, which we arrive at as 4043.22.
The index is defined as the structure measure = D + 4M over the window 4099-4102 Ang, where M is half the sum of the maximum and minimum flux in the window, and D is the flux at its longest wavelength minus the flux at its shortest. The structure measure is 87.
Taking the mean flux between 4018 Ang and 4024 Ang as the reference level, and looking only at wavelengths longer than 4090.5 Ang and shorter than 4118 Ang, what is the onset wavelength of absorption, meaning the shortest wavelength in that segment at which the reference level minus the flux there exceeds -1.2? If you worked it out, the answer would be 4090.99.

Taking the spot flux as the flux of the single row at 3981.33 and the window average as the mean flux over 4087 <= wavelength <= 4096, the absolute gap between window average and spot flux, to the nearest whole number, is 16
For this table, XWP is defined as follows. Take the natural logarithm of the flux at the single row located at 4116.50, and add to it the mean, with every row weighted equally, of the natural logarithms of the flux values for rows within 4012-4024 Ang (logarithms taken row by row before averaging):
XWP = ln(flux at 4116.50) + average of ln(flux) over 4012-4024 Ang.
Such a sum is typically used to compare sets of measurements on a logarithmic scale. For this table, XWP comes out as 6.4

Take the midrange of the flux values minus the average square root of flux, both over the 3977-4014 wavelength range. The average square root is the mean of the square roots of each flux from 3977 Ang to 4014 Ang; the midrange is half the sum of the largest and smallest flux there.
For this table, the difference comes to 26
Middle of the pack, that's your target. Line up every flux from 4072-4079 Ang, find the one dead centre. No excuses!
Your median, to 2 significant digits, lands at 24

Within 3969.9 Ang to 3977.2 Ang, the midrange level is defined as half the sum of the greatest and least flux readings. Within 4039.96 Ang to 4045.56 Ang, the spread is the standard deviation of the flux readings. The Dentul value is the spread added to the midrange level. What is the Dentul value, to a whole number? 40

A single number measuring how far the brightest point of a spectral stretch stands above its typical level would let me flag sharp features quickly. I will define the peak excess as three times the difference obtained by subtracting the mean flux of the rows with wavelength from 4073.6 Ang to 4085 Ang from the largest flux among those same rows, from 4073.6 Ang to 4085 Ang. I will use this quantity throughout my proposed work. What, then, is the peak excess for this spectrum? 4.5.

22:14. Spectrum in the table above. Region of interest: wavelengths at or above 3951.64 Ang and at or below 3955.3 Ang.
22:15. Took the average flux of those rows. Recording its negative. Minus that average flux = -41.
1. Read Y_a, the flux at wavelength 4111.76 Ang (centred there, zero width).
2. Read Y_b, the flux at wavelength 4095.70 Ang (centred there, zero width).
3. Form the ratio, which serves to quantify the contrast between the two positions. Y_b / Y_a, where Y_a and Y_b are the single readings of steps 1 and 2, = 1.15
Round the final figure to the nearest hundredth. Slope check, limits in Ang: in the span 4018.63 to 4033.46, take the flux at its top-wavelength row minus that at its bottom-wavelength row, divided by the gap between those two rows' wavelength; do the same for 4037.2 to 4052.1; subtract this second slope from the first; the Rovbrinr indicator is 0.08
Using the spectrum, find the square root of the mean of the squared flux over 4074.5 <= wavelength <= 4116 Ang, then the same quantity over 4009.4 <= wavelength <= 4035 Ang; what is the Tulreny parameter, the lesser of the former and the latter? 22.7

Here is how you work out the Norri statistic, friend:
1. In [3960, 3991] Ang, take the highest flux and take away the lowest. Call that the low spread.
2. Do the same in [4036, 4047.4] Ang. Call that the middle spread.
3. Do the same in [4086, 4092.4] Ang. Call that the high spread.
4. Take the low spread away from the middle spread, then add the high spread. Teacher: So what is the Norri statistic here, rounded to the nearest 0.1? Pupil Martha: 18.8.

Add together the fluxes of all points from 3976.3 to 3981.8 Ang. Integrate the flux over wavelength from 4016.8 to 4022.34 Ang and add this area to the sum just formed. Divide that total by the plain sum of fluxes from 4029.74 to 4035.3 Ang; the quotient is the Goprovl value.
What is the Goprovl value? 2.0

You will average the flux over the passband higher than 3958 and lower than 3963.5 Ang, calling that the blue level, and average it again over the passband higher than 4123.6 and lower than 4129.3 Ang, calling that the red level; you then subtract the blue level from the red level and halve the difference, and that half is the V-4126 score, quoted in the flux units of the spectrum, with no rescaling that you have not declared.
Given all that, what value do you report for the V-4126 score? -10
